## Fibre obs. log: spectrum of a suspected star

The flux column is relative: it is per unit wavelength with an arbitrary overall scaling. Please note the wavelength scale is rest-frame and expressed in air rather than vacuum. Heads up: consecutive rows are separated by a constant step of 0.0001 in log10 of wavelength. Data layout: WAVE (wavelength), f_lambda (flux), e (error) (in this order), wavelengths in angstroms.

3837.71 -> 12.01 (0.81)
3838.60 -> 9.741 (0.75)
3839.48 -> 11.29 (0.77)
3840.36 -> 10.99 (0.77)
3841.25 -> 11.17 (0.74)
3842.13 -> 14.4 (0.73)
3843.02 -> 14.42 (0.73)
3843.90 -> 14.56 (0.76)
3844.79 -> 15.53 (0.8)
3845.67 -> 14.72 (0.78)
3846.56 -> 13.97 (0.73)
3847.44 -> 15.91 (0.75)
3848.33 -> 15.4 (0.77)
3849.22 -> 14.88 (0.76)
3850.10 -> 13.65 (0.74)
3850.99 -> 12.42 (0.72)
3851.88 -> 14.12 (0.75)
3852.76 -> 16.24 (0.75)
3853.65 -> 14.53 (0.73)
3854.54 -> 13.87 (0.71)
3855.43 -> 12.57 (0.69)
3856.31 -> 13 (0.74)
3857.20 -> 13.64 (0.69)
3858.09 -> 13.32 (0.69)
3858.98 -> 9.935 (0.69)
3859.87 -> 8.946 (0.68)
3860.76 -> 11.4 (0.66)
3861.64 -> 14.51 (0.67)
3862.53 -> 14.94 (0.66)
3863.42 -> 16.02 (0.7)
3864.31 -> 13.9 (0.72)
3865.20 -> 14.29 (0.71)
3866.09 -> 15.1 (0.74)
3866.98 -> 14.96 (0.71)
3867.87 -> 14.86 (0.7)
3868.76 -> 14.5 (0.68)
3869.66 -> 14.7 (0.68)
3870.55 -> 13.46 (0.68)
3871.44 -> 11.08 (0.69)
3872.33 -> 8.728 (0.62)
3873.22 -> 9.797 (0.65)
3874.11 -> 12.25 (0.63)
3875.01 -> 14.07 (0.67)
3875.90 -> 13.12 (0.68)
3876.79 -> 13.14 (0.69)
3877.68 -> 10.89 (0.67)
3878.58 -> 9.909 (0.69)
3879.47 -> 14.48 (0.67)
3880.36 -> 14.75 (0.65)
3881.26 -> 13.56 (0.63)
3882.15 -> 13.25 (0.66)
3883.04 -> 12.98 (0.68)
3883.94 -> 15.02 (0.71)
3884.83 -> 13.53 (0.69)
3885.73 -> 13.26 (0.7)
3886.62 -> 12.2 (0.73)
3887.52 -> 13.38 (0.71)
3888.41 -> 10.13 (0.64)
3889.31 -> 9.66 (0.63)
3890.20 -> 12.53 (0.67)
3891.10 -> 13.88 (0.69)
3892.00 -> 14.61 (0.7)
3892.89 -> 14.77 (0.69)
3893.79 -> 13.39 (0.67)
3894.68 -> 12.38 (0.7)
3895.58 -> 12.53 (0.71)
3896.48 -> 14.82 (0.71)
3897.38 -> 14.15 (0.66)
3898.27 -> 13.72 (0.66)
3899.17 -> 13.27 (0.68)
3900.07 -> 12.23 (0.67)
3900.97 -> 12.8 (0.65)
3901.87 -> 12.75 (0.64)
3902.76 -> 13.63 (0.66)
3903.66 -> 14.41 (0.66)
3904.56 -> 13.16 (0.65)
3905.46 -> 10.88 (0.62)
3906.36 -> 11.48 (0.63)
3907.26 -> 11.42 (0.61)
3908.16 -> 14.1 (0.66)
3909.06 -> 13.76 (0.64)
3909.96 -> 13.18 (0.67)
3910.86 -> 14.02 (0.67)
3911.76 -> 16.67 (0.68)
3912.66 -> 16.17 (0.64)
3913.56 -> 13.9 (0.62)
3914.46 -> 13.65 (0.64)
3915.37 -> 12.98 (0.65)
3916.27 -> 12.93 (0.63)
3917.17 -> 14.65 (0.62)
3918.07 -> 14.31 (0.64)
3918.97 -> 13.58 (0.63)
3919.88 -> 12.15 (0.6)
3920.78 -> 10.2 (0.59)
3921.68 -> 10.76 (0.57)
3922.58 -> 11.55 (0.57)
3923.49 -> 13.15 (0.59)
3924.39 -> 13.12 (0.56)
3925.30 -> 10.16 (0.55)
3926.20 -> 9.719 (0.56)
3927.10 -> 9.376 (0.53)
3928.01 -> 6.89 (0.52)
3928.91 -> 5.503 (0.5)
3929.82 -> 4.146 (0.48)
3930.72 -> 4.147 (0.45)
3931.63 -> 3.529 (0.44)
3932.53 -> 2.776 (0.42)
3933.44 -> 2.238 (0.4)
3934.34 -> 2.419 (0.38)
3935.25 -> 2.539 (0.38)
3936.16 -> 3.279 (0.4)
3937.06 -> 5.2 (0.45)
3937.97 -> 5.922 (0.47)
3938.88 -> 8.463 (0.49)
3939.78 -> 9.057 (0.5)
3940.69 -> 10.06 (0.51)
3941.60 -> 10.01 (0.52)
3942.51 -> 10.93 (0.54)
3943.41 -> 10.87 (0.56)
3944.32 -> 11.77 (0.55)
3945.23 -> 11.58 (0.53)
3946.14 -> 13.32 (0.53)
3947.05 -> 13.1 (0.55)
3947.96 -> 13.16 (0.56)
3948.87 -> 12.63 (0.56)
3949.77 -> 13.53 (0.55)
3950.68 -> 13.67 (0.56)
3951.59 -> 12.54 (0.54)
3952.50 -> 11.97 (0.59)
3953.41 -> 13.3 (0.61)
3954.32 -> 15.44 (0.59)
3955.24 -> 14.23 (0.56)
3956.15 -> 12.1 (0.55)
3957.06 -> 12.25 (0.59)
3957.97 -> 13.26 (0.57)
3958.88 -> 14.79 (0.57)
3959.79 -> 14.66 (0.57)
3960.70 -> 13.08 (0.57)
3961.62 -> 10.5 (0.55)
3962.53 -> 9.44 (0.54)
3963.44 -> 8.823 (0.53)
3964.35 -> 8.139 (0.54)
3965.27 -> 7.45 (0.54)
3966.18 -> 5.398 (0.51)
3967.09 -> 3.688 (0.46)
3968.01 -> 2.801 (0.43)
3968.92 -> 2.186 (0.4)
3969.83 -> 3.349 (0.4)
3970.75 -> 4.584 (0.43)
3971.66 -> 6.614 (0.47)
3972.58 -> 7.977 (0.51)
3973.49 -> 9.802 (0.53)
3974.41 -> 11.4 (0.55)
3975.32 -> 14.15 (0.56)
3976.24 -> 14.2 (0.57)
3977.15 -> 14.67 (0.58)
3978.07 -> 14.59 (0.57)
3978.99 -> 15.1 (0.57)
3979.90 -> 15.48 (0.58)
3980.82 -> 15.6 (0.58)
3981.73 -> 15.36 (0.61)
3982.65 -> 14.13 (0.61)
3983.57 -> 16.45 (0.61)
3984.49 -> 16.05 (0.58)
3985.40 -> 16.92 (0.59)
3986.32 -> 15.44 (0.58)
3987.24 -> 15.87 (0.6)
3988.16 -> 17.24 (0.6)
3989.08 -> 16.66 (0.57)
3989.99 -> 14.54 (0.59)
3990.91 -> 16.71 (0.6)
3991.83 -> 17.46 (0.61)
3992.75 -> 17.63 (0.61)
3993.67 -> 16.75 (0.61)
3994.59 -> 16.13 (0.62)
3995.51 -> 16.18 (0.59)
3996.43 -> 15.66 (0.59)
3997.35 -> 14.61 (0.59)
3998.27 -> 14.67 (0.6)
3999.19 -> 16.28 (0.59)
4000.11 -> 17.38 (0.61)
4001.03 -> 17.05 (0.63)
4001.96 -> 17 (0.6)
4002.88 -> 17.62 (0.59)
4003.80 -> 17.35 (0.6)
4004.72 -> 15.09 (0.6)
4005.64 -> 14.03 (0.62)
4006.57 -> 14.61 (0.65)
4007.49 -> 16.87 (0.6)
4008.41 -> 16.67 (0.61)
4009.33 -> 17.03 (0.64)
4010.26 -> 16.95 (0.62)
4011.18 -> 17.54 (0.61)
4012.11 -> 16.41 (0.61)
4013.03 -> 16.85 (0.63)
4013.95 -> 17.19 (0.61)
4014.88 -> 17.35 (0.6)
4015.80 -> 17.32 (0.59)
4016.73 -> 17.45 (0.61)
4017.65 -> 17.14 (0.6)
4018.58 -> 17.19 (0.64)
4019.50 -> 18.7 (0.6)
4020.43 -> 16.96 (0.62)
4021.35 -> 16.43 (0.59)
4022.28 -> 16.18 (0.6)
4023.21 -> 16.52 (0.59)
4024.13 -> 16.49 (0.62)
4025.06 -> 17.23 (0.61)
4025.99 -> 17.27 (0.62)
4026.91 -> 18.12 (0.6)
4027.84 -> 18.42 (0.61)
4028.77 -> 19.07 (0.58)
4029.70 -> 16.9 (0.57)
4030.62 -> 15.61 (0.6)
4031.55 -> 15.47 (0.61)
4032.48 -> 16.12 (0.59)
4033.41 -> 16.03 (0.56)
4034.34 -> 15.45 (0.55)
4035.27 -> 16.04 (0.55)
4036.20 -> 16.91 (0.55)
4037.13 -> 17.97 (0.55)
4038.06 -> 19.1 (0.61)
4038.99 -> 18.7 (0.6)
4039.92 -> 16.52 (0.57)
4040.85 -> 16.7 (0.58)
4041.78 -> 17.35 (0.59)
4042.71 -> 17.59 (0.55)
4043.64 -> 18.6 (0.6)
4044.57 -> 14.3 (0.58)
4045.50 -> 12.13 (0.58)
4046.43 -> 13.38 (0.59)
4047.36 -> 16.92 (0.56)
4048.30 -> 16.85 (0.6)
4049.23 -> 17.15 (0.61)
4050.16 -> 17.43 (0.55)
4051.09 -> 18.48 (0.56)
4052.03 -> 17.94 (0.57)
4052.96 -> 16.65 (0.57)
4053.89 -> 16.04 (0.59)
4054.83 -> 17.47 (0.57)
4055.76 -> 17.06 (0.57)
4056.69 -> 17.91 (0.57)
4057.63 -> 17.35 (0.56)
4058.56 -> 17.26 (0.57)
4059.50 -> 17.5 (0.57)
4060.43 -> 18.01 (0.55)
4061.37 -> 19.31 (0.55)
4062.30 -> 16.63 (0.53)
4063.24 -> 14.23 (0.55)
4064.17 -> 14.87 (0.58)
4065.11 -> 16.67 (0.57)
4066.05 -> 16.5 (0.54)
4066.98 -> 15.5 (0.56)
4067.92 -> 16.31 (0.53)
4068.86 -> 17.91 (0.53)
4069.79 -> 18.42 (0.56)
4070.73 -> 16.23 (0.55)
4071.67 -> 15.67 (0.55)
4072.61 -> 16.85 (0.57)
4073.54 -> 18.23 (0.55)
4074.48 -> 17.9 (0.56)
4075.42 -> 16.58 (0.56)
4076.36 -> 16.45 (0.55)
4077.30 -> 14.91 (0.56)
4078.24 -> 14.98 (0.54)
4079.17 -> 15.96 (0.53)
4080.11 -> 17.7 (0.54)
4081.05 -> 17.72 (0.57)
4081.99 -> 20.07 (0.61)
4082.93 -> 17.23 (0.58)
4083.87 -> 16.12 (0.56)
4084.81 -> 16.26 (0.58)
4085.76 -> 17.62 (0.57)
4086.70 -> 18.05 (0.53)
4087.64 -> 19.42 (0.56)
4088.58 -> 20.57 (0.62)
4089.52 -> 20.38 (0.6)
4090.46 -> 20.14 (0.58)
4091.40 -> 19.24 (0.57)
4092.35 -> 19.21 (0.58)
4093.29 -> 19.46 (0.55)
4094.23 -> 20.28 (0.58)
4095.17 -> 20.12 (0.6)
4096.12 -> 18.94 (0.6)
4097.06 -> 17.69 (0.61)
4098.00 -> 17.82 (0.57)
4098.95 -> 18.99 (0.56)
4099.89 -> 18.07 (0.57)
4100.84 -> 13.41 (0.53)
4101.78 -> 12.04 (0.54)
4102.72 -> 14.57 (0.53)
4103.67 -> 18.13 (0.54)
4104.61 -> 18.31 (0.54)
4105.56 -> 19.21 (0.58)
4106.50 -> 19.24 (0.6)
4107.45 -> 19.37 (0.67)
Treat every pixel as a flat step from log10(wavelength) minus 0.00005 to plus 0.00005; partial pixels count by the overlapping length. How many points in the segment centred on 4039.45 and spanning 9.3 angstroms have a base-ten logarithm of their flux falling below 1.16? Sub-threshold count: 0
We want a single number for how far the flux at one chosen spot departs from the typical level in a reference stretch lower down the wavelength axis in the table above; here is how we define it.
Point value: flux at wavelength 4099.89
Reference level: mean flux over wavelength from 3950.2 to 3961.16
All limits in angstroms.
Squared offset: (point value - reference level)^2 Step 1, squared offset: 21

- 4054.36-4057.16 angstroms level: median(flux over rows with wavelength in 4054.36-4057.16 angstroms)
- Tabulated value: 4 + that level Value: 21.5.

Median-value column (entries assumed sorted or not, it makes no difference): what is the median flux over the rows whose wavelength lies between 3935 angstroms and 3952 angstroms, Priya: 11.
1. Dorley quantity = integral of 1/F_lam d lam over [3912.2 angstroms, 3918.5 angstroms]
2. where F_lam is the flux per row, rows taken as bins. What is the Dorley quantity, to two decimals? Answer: 0.45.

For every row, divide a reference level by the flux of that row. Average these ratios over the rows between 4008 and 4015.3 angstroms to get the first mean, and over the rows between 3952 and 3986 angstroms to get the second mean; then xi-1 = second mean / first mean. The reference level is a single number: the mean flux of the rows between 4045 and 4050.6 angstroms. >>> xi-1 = 2.0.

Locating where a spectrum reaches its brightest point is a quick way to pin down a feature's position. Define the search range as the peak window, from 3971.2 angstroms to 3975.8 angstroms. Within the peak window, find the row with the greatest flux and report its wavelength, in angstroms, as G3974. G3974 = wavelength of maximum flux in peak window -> 3975.32 angstroms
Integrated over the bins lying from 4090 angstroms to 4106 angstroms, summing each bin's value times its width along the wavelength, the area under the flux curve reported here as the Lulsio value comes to 288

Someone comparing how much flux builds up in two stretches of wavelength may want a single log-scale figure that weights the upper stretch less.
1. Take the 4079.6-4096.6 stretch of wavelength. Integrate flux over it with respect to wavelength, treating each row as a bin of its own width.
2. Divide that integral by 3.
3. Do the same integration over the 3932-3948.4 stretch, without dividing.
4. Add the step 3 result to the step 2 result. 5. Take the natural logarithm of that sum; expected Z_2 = 5.48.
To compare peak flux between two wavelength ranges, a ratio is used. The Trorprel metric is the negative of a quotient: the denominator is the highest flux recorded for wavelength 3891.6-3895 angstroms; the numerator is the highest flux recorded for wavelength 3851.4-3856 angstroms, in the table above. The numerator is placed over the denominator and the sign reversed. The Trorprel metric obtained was -1.10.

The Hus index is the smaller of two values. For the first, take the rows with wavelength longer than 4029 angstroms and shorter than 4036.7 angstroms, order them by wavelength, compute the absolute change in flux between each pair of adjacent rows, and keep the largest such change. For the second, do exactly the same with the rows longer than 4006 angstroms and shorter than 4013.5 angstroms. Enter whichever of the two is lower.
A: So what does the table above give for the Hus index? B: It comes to 1.29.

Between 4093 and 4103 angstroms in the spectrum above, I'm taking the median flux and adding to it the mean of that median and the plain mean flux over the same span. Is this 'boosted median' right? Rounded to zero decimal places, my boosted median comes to 36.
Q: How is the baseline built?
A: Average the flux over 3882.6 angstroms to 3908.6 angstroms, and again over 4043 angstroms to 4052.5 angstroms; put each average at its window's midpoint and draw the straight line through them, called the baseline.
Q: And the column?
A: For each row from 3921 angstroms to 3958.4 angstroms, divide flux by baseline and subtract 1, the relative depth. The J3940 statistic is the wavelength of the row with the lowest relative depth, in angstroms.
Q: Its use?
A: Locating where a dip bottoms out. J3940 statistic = 3933.44 angstroms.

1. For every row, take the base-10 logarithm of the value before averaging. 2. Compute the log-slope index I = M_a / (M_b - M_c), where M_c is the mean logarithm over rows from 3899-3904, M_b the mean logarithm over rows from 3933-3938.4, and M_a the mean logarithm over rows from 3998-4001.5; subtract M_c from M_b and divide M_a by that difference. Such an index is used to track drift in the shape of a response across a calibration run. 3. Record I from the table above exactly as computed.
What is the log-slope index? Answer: -2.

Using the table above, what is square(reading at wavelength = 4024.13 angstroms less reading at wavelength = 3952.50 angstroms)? 20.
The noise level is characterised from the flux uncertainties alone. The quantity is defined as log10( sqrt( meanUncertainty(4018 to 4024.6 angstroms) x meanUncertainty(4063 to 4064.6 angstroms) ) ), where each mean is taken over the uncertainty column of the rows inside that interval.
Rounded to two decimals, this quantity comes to -0.23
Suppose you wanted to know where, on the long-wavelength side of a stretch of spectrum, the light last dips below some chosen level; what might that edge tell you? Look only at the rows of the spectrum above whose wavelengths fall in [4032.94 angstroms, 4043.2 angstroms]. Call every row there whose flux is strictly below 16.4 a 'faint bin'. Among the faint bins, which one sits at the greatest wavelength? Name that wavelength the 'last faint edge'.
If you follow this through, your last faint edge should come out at 4035.27 angstroms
